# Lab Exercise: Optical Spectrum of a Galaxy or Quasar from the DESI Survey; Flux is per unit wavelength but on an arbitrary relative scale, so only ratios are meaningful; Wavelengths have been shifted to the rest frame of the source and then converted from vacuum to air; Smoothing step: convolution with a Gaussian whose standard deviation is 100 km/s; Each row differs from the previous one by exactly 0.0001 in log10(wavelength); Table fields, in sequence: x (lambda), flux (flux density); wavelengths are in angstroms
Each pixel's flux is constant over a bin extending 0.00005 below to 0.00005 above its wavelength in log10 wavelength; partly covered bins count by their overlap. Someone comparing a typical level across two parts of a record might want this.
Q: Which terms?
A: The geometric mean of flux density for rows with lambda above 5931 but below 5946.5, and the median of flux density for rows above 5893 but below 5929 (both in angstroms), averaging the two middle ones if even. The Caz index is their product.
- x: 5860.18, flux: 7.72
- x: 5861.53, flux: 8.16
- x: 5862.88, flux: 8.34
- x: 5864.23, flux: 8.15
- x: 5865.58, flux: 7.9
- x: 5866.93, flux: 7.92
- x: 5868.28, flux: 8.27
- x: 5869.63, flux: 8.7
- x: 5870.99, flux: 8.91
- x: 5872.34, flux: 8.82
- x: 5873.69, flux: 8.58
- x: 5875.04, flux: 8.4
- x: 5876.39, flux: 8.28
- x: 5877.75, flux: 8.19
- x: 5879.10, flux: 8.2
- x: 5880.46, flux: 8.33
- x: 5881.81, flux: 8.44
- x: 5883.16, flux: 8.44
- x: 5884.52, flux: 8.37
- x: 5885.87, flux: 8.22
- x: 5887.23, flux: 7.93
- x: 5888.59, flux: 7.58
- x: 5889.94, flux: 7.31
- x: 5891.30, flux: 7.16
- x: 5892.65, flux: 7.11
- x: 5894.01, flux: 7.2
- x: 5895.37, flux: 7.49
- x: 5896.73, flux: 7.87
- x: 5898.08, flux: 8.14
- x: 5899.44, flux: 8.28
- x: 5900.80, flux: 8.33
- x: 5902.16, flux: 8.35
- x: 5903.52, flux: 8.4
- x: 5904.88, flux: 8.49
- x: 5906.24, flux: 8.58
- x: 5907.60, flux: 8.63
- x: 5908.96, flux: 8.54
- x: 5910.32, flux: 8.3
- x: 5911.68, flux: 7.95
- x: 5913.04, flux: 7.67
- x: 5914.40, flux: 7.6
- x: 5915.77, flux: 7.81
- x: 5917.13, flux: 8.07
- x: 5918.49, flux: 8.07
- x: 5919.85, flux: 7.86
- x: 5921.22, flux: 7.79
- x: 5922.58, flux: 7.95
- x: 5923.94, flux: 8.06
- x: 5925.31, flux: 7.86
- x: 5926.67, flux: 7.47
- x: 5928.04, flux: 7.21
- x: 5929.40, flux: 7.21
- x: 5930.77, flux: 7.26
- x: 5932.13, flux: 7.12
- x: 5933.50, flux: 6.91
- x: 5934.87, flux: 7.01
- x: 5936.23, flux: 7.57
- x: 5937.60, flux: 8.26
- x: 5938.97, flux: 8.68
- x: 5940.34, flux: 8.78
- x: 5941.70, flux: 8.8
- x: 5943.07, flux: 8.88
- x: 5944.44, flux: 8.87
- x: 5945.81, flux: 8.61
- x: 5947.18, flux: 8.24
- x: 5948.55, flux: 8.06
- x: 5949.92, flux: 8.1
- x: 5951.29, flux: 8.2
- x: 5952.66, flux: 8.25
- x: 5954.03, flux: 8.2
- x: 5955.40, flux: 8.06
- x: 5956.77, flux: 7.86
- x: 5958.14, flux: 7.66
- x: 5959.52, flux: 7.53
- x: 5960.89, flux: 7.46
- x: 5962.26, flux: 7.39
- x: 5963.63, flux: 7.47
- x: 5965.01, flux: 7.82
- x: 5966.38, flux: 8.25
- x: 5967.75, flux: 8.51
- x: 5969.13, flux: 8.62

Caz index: 65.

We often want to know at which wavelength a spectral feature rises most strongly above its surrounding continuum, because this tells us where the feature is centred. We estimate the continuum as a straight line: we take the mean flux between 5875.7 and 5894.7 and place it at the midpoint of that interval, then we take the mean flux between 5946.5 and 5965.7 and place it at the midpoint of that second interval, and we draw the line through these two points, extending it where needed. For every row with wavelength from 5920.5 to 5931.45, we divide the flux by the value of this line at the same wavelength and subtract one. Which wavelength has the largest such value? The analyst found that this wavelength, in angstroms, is 5923.94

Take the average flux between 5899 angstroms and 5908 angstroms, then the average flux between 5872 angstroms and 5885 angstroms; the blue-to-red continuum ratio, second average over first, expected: 1.00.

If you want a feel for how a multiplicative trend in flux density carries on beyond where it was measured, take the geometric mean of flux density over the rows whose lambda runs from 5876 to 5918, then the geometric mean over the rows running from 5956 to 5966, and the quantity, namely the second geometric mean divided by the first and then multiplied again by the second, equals 7.19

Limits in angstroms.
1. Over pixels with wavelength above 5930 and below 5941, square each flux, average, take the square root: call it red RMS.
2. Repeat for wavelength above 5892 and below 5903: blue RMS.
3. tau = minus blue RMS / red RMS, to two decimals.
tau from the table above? -1.02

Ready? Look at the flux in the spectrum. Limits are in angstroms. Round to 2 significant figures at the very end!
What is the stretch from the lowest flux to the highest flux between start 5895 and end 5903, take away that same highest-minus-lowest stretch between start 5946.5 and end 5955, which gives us 0.67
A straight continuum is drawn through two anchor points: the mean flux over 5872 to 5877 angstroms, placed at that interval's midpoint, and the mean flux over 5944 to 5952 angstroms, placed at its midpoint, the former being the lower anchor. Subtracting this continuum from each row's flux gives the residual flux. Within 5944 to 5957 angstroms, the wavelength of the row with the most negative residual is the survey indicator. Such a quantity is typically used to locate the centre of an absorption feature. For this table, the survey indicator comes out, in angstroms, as 5956.77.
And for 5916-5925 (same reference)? 5921.22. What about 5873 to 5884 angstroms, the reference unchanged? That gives 5877.75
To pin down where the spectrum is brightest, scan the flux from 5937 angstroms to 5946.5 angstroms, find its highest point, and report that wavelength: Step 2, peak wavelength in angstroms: 5943.07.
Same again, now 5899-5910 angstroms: 5907.60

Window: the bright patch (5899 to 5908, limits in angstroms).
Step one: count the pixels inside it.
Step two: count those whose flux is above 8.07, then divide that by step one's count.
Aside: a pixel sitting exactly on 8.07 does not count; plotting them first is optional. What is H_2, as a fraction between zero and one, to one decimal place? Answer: 1.0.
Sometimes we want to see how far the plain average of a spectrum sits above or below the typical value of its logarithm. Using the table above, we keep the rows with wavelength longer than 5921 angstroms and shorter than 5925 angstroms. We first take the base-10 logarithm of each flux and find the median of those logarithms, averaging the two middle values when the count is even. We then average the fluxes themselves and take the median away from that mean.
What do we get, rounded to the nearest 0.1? 7.0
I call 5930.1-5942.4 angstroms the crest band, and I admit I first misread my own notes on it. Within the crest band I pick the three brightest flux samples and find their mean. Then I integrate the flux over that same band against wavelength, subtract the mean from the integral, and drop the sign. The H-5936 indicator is 87.5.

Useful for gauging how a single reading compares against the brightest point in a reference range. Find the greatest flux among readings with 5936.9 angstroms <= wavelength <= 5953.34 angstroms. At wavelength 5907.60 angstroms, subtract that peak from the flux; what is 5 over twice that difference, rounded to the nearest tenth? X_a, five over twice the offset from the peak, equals -10.0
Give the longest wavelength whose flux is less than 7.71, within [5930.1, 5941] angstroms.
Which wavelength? 5936.23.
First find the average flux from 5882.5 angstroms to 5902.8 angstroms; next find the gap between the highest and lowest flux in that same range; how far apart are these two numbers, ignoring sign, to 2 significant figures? 6.5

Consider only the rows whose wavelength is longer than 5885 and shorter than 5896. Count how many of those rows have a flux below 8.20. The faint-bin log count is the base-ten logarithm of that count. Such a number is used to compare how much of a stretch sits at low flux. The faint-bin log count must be 0.85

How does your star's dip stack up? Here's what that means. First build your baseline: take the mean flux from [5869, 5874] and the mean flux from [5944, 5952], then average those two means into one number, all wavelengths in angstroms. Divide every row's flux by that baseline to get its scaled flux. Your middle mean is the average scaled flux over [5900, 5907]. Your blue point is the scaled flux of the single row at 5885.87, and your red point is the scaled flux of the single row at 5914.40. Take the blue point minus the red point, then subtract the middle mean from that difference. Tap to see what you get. -0.91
